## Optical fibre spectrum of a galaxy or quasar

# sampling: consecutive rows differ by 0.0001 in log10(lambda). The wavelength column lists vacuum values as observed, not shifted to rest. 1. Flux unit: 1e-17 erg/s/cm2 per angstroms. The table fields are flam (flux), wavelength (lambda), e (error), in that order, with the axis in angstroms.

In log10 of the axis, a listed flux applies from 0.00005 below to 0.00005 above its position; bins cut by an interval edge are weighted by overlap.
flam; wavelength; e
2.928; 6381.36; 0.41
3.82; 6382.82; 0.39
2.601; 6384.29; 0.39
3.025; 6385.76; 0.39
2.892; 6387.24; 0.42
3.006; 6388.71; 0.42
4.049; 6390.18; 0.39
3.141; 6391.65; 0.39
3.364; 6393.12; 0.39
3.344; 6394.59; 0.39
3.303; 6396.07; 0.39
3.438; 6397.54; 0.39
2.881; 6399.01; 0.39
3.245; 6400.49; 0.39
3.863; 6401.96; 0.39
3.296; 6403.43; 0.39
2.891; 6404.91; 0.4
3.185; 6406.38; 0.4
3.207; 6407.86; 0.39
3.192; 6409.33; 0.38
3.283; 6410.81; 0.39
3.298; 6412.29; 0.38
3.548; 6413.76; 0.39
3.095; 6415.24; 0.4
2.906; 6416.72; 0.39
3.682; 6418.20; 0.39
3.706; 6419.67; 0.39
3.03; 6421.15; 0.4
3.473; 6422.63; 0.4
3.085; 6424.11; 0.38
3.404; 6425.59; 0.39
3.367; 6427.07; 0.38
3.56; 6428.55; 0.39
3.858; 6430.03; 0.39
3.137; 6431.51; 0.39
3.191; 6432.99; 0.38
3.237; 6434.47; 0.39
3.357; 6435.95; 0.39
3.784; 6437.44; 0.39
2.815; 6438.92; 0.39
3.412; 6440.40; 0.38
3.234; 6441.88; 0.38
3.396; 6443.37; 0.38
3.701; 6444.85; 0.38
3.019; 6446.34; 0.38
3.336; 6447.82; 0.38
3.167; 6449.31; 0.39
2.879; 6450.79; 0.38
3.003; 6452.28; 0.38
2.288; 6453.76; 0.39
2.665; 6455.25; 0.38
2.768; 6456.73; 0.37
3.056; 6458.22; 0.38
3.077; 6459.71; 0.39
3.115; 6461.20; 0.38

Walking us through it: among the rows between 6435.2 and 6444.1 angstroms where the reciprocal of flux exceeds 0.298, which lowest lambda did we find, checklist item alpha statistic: 6438.92 angstroms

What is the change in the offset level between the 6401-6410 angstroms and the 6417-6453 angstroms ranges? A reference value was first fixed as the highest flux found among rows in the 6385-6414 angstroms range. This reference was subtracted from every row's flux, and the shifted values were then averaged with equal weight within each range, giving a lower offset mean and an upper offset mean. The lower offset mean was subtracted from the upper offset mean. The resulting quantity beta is 0.05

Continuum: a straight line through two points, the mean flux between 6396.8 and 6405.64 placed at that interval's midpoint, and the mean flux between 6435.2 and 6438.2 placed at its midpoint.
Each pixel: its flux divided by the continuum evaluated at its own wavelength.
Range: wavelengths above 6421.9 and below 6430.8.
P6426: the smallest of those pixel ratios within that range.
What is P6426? 0.89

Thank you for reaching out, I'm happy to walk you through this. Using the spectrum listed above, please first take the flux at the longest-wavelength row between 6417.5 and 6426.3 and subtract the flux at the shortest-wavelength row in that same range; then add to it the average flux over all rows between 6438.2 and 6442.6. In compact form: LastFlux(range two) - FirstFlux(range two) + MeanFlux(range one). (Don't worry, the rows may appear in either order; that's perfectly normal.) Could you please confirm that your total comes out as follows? 2.9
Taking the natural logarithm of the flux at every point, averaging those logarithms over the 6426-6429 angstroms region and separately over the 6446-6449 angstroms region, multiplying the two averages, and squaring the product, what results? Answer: 2.06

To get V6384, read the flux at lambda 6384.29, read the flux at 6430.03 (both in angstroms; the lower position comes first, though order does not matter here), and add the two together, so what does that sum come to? 6.46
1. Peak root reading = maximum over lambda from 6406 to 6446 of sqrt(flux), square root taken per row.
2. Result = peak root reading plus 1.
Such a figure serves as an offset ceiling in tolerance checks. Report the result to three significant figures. 2.96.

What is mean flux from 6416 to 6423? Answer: 3.36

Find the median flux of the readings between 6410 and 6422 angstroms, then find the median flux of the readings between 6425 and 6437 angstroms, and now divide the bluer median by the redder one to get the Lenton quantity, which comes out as 0.979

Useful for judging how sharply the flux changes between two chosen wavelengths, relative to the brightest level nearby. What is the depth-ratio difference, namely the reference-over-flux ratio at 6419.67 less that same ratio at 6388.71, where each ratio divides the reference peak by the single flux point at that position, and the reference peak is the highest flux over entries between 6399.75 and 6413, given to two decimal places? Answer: -0.24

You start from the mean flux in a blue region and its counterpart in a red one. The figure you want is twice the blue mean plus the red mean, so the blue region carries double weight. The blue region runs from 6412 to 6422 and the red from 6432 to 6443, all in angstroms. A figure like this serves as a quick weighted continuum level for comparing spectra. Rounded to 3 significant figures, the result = 9.94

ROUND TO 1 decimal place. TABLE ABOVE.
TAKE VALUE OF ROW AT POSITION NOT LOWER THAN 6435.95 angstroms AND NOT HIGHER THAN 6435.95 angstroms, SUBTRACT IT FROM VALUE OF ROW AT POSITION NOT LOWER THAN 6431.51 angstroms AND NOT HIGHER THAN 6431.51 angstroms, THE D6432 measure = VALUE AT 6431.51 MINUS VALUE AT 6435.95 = -0.2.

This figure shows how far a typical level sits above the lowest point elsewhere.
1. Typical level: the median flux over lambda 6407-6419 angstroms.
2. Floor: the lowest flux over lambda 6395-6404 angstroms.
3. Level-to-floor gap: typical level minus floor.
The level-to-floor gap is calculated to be 0.36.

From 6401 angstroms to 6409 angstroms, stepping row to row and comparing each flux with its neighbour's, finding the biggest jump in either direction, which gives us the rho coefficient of 0.57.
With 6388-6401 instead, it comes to 1.04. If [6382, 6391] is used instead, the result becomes 1.22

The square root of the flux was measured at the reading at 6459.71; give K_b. 1.75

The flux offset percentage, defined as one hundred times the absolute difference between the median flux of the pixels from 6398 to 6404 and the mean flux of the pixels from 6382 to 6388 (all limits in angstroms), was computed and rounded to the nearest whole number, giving 19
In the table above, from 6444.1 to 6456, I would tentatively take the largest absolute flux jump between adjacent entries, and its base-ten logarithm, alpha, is -0.15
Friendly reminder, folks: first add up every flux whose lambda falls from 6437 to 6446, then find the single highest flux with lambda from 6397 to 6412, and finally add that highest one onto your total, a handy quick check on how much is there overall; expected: 24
